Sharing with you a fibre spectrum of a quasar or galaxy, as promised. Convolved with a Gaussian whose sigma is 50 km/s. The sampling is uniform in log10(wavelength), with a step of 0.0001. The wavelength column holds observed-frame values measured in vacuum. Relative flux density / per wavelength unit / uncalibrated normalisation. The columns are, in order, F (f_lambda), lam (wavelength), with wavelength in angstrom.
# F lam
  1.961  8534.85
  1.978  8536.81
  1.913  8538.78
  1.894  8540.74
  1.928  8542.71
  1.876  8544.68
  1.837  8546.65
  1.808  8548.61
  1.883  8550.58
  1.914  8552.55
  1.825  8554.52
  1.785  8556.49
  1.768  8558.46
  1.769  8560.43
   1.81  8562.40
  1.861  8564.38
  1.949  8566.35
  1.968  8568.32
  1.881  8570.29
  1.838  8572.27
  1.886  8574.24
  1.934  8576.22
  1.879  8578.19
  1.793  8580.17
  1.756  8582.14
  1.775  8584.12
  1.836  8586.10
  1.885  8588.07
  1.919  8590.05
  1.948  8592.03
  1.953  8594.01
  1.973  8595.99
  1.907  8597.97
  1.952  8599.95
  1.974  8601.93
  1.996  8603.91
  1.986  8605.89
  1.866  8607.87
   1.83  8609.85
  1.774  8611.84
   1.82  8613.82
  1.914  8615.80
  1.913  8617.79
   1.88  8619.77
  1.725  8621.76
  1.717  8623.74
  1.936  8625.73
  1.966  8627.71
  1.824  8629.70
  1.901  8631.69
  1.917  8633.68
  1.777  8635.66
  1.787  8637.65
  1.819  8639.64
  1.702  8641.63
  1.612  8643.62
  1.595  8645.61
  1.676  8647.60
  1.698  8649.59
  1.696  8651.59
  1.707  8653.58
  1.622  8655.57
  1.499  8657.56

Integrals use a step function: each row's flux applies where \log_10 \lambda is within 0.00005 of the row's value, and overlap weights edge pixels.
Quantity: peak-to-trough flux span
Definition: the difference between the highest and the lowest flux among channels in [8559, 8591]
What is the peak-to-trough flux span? 0.212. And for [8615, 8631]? 0.249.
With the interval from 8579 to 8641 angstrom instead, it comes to 0.279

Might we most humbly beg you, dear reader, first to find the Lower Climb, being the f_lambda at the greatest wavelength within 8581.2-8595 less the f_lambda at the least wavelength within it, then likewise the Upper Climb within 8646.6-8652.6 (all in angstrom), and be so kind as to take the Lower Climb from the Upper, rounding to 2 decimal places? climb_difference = -0.18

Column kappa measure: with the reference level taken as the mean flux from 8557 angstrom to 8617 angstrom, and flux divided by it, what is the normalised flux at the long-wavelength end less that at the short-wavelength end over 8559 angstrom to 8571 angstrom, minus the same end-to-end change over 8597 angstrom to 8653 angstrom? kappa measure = 0.17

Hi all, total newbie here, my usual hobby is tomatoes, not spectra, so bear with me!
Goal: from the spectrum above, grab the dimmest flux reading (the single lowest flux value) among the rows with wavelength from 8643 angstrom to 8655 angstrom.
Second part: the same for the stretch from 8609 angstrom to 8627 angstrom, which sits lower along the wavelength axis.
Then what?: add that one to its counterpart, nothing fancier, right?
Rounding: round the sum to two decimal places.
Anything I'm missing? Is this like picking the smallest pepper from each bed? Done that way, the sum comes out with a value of 3.31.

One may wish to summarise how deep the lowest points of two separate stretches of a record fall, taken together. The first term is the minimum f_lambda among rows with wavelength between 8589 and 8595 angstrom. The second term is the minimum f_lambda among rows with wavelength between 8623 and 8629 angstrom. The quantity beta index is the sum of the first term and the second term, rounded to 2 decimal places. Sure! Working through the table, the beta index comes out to 3.64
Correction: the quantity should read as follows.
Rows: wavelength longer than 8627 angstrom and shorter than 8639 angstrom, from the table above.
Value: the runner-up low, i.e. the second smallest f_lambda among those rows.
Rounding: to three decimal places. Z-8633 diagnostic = 1.787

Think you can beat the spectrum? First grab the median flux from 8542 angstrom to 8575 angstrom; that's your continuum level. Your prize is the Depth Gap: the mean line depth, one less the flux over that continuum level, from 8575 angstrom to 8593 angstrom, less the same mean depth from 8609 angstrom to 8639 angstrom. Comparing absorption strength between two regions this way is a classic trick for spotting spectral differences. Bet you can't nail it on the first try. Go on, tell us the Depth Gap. -0.007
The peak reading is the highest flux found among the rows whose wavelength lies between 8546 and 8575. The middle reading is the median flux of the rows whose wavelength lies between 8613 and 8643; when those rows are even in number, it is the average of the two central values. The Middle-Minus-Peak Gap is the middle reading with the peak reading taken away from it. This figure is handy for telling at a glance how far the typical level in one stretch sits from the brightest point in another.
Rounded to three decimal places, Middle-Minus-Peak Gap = -0.144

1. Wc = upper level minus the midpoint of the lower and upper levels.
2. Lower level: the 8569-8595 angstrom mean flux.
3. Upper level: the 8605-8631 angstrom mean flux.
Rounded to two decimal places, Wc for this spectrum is -0.01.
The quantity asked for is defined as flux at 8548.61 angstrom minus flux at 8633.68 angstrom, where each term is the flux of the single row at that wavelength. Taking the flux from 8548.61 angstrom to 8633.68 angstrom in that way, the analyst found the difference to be -0.11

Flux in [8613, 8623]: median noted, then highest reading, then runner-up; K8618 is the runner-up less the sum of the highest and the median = -1.88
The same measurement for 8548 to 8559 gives -1.85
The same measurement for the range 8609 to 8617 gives -1.91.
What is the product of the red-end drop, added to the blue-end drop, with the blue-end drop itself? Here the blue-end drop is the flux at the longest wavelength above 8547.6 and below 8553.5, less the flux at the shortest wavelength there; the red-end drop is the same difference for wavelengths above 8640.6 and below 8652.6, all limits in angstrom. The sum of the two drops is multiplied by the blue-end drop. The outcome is 0.011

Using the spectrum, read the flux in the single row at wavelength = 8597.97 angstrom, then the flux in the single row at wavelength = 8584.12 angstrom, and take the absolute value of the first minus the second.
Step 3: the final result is 0.13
